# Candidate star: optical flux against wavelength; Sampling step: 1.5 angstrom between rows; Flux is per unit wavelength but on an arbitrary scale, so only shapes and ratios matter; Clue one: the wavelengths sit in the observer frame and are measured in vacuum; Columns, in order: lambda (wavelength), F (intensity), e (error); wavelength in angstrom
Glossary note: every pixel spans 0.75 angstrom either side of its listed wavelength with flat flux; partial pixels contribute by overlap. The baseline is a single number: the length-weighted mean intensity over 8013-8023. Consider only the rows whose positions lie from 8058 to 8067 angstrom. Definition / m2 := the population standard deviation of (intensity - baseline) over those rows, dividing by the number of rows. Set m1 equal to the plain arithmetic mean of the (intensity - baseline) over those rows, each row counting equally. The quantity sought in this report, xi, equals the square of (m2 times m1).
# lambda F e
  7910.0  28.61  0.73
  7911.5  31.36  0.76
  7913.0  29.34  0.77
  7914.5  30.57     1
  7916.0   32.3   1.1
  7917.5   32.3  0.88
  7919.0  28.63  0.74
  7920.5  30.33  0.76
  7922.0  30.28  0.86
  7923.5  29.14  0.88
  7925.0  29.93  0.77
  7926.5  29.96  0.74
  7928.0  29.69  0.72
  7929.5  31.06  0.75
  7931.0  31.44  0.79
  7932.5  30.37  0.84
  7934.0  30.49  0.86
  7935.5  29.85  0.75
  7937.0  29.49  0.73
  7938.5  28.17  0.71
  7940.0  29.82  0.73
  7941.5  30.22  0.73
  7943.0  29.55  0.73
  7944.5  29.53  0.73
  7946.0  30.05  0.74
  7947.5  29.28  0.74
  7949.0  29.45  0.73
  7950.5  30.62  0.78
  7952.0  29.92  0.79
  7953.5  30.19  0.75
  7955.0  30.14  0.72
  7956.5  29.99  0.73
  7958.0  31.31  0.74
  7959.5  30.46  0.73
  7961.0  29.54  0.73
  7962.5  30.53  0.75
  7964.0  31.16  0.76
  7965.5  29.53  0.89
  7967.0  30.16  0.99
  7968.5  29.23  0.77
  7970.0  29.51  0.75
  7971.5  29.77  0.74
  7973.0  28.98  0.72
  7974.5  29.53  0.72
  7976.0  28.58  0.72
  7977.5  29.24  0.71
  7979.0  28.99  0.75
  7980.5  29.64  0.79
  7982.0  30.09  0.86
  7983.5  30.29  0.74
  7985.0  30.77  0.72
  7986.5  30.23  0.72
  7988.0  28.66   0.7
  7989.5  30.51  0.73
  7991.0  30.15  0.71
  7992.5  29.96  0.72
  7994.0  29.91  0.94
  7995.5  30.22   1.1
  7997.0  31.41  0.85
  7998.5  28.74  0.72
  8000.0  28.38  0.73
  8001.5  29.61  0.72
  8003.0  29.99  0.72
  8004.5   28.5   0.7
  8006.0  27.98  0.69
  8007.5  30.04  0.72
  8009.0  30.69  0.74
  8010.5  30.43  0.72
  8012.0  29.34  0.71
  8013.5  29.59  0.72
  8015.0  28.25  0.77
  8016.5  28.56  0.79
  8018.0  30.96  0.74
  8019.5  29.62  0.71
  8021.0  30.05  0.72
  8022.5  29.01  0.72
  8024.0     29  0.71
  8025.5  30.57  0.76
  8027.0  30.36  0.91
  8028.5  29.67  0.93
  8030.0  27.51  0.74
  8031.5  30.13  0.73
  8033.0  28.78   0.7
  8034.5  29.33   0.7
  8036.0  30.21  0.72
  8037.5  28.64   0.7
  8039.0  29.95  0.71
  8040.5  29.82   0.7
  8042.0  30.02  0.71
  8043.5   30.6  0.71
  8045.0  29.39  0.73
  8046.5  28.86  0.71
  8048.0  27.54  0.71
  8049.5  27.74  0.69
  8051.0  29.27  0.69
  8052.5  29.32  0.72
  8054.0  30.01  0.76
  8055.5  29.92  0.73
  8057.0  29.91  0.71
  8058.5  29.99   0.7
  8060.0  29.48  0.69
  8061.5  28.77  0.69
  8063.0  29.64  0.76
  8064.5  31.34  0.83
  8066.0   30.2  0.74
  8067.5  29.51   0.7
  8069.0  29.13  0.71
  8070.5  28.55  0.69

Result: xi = 0.13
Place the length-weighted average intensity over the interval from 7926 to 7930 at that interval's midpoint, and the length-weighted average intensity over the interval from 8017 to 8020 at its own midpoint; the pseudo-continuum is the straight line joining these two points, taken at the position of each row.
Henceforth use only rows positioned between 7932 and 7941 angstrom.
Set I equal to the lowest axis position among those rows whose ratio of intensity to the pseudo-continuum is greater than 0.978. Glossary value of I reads 7932.5 angstrom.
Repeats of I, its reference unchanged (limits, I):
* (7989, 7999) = 7989.5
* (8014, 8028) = 8018.0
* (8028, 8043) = 8028.5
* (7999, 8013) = 8001.5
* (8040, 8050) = 8040.5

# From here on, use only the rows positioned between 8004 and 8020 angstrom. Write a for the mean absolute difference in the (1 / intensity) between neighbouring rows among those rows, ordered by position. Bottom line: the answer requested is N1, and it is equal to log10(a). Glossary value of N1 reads -2.93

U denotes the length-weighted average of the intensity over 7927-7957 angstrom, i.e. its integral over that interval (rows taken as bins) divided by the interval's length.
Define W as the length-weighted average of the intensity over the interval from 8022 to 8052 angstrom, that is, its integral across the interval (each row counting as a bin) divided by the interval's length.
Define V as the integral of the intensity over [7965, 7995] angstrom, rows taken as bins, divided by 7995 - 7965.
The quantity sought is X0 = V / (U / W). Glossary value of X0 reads 29.1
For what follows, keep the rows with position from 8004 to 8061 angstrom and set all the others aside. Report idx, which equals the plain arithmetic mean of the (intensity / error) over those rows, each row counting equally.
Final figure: 40.5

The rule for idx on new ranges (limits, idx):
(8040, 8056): 41.0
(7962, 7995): 39.1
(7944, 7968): 39.4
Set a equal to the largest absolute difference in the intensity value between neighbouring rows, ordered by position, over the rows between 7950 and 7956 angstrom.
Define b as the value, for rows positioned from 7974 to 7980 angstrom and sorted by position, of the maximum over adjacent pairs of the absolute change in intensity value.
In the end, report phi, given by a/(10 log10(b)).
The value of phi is -3.1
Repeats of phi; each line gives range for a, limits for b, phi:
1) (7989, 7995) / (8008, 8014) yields 1.0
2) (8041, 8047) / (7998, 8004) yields 1.3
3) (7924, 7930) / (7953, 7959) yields 1.1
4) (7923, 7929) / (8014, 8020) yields 0.2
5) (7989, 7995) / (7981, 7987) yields -0.1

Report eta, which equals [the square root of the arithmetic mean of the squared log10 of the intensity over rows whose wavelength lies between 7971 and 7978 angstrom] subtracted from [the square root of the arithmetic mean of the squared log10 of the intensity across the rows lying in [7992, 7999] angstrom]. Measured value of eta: 0.012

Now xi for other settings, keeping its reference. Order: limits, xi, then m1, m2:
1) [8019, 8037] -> 0.00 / 0.08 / 0.82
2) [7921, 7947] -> 0.13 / 0.50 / 0.71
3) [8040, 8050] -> 0.10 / -0.30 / 1.07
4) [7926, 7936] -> 0.34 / 0.97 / 0.60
